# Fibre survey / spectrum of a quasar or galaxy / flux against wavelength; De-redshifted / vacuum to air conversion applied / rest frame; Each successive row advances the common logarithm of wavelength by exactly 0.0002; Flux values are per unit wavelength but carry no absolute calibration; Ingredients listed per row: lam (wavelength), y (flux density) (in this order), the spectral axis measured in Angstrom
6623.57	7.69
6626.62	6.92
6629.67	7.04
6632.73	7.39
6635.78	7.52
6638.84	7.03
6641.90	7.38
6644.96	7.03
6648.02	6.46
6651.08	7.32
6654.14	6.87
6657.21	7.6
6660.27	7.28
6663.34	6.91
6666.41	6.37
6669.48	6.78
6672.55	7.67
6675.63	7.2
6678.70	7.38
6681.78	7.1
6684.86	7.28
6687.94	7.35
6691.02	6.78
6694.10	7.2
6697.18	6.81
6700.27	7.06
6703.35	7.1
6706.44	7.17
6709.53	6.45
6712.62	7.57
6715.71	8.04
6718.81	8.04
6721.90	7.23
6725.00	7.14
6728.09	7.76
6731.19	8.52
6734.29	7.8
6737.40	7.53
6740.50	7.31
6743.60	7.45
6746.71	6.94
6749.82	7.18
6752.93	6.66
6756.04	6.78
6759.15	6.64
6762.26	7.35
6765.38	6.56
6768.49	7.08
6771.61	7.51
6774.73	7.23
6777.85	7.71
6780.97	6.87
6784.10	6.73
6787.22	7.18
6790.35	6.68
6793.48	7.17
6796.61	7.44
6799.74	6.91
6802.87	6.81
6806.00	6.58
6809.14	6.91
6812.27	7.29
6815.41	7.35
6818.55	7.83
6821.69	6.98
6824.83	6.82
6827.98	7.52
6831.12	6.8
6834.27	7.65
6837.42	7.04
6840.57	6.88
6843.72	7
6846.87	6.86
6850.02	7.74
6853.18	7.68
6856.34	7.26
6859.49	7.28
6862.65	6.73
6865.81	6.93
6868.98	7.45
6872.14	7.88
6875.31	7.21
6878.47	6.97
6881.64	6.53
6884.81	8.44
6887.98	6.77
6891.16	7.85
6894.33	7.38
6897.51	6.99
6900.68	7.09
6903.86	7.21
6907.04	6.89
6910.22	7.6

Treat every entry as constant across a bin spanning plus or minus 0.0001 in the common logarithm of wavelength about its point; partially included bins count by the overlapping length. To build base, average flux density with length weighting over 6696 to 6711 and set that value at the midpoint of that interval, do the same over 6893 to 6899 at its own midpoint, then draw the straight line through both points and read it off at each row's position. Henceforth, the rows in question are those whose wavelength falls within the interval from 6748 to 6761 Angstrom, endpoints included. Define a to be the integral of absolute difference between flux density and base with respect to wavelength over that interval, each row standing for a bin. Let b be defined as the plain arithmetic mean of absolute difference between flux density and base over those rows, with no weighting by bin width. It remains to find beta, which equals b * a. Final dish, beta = 1.0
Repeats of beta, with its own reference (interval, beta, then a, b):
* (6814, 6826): 1.5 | 4.2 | 0.35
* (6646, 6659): 2.1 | 5.1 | 0.40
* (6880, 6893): 7.1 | 9.5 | 0.75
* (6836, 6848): 0.3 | 1.9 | 0.16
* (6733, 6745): 3.6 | 6.6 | 0.55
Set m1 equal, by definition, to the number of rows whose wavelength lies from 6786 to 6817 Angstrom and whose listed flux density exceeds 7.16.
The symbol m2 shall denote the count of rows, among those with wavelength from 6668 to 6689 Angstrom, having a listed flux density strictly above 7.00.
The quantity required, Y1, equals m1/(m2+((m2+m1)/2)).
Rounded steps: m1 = 5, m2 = 6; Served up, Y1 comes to 0.43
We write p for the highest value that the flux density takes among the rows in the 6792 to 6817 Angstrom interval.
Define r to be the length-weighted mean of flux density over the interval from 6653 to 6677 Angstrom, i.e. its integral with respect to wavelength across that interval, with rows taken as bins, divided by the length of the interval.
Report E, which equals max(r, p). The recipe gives 7.44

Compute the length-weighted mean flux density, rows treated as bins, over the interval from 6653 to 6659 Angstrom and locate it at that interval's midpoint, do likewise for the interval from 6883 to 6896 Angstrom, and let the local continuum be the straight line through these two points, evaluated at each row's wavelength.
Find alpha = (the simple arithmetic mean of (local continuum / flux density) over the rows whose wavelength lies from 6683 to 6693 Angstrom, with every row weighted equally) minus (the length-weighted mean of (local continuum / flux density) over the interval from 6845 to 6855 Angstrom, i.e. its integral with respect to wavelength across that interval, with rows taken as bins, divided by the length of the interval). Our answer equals 0.006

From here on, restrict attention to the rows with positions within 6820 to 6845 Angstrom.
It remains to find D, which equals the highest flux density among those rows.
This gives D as 7.65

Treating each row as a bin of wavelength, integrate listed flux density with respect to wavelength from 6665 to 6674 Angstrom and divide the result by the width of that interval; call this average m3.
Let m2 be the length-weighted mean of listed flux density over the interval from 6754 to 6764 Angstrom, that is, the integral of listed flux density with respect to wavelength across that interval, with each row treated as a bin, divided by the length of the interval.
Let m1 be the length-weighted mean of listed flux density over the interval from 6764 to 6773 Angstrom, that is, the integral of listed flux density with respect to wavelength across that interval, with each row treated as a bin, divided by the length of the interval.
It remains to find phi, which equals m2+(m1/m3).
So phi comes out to 7.9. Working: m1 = 7.1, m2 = 6.9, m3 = 6.94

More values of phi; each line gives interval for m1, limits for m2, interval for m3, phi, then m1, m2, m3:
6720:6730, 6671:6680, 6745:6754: 8.5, 7.4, 7.4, 6.94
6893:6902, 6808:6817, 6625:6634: 8.2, 7.2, 7.2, 7.11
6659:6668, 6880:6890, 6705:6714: 8.2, 6.8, 7.3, 7.05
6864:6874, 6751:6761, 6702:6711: 7.8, 7.4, 6.7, 6.90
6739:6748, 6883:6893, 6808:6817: 8.7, 7.2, 7.7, 7.20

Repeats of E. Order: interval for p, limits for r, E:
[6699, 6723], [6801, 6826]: 8.04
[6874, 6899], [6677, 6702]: 8.44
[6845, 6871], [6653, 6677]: 7.74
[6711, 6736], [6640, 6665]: 8.52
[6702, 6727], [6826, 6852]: 8.04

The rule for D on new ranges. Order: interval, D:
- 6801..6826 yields 7.83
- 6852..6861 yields 7.68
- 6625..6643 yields 7.52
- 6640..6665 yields 7.6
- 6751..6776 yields 7.51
